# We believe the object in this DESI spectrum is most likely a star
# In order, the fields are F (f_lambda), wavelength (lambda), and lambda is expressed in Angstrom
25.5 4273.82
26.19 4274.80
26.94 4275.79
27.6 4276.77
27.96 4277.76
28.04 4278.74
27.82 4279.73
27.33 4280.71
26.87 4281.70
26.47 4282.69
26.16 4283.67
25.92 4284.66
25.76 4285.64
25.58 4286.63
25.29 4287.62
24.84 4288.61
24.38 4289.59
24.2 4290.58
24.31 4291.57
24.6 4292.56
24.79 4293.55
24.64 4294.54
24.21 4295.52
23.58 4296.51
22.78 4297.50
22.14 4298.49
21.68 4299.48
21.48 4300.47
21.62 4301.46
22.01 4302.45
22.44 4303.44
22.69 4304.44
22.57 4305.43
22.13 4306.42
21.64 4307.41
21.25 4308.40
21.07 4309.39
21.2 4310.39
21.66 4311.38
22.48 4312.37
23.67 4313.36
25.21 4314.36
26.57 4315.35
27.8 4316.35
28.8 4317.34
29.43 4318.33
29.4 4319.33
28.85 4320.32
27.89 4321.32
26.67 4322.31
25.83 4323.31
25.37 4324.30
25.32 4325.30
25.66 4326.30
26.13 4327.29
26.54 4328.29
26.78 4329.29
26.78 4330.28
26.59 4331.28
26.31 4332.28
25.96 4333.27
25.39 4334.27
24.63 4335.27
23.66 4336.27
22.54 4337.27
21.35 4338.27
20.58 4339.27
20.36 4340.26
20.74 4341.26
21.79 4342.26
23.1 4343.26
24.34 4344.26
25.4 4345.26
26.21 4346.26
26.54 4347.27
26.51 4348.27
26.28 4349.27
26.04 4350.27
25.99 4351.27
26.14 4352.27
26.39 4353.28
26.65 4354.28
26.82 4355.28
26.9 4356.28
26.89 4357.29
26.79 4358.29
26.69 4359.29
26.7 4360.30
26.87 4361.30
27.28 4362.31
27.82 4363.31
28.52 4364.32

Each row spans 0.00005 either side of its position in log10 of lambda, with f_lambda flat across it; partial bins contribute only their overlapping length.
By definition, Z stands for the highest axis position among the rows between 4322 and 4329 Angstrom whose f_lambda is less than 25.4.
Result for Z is 4325.30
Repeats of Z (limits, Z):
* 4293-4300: 4299.48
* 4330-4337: 4336.27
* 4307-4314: 4313.36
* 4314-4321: 4314.36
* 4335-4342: 4341.26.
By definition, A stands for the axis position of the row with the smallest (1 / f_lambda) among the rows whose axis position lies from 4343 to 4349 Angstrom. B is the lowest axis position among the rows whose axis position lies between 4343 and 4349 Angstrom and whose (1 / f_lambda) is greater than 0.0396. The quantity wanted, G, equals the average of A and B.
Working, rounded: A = 4347.27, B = 4343.26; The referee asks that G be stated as 4345.3 Angstrom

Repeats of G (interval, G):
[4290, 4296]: 4292.1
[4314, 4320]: 4316.3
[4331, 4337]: 4333.3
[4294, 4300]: 4294.5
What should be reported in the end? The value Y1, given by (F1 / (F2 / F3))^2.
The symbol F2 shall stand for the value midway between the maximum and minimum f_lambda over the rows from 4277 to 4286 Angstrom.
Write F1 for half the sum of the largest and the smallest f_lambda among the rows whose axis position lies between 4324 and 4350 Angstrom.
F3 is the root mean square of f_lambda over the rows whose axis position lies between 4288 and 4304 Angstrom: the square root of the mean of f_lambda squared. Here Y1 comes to 420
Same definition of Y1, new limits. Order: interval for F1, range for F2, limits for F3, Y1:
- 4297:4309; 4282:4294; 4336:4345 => 369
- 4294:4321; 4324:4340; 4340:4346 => 586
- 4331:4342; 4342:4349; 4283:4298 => 578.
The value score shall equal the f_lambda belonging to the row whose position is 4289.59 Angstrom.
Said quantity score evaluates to 24.38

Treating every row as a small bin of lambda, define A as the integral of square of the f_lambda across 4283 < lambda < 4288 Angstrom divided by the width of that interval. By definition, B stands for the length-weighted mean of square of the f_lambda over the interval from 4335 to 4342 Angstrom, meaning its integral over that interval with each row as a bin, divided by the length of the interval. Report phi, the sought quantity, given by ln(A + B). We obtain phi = 7.04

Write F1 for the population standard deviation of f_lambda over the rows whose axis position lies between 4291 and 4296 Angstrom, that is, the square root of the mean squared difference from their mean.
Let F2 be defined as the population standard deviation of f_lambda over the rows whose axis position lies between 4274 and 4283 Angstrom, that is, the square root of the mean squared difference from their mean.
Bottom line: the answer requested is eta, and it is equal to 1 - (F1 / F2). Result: 0.66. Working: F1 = 0.22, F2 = 0.6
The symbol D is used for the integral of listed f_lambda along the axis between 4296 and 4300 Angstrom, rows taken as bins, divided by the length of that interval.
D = 22.5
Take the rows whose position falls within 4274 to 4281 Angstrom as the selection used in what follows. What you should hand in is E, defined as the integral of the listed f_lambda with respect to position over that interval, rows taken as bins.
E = 191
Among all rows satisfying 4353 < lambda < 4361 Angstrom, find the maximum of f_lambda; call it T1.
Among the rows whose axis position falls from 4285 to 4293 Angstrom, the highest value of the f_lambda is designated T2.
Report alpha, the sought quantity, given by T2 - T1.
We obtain -1.1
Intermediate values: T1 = 26.9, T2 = 25.76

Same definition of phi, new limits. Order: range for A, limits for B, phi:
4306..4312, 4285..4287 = 7.02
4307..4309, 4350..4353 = 7.04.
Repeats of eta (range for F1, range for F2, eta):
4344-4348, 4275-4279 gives -0.95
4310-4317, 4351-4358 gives -5.79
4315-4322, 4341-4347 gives 0.50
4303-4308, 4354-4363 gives -1.13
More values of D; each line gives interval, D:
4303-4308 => 22.3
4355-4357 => 26.8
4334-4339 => 23.3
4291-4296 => 24.5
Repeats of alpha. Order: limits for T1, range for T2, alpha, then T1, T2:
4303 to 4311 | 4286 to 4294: 2.9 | 22.69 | 25.58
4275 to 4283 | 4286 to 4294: -2.5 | 28.04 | 25.58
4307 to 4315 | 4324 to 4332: 1.6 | 25.21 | 26.78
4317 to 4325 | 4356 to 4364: -1.6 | 29.43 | 27.82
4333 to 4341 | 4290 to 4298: -1.2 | 25.96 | 24.79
